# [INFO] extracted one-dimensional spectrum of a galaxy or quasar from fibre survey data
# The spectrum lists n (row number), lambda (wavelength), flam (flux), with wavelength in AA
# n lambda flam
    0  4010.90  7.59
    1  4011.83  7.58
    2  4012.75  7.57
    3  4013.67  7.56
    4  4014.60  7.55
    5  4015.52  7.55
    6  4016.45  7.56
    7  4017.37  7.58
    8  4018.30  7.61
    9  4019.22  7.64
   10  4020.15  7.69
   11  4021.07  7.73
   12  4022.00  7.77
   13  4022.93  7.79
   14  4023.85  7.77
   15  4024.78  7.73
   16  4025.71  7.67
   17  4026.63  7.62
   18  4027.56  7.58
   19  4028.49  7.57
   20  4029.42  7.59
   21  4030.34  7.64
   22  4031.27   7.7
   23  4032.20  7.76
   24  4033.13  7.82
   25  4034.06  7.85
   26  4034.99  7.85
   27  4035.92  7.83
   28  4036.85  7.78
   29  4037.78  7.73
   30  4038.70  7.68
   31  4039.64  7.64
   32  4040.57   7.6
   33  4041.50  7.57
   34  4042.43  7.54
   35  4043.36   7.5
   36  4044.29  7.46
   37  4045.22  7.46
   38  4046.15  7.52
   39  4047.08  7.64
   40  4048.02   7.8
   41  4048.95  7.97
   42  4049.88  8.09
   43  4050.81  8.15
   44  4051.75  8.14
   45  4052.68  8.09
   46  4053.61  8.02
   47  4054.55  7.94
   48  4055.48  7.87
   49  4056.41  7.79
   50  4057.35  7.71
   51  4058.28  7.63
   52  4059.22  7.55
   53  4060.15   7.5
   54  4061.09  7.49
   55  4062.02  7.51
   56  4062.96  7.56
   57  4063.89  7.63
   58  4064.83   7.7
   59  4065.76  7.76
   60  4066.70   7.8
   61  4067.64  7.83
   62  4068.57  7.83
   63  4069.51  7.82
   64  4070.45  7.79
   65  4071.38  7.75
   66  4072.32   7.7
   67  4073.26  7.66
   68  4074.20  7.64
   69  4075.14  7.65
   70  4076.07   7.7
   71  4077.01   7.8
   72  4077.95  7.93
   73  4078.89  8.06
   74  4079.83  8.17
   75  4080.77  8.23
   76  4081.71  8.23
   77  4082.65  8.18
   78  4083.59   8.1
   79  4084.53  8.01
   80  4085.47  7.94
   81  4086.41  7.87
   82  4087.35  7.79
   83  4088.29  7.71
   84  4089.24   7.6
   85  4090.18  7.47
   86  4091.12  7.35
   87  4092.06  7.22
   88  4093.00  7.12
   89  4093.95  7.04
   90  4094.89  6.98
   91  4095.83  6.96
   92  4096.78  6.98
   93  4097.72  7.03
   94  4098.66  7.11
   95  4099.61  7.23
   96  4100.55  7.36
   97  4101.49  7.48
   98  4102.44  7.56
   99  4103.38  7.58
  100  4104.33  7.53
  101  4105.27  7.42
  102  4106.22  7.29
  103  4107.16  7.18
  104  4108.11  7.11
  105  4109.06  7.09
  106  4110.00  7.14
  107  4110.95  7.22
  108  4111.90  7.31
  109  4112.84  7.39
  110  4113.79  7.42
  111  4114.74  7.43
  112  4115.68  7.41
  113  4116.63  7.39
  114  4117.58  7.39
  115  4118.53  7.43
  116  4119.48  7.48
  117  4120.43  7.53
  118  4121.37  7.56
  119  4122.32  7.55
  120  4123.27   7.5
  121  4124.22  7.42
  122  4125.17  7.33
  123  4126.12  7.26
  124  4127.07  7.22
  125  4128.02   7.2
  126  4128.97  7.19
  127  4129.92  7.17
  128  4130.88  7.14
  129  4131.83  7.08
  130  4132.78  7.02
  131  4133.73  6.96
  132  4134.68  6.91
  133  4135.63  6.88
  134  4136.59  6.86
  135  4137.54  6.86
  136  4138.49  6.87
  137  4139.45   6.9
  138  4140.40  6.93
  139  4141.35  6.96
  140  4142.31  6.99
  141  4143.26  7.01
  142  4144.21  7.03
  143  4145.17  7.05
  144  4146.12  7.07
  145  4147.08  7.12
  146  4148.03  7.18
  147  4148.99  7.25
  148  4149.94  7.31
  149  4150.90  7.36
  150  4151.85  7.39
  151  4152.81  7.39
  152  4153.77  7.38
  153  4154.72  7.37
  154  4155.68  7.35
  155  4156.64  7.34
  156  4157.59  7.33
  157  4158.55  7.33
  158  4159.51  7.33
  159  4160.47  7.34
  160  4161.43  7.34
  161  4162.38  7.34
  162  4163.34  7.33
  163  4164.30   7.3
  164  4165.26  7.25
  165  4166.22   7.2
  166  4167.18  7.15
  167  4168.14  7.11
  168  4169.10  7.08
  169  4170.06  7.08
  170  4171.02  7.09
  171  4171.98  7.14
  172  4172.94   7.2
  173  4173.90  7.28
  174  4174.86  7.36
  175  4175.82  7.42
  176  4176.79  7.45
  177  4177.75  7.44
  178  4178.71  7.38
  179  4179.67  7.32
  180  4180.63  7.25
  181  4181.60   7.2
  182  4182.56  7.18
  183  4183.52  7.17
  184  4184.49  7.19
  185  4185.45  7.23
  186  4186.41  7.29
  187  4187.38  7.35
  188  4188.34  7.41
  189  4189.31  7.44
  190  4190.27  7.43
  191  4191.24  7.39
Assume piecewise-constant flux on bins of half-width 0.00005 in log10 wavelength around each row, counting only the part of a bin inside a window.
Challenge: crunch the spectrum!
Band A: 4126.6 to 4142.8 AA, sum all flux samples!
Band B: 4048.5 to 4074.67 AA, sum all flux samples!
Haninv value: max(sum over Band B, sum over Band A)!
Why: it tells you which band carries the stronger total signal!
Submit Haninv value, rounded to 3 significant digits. 218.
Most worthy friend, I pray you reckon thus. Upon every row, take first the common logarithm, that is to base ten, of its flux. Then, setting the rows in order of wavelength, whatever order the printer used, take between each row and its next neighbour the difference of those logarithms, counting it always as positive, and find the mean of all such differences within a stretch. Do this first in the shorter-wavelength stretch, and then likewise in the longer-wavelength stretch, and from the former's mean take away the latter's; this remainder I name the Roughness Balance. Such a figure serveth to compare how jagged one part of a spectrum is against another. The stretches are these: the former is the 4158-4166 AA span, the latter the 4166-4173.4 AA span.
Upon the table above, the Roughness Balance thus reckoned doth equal -0.0012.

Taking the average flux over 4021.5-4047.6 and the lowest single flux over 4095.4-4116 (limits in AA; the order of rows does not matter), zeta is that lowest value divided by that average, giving 0.908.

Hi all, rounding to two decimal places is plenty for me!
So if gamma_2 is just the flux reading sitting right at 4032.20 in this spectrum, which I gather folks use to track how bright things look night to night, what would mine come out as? 7.76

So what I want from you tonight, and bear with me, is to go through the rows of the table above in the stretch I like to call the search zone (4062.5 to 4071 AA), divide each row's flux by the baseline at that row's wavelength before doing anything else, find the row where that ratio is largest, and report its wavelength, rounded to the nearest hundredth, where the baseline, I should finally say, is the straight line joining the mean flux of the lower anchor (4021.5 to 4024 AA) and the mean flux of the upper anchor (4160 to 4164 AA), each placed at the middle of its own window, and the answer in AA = 4068.57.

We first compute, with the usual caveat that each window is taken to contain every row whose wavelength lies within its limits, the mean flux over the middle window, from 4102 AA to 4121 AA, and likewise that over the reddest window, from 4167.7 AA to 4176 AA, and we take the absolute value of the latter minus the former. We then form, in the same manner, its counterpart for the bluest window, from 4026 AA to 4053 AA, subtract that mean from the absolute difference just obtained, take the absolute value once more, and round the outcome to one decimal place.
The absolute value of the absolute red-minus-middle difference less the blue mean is 7.6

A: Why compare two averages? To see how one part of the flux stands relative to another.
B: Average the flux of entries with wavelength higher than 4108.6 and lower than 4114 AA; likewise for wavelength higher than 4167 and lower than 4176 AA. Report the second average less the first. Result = -0.07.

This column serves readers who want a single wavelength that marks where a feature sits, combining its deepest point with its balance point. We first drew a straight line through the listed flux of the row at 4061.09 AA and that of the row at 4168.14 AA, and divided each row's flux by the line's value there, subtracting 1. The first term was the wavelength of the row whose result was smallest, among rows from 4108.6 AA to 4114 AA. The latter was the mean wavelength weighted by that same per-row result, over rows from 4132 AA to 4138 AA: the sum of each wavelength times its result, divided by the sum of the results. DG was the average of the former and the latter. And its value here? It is 4122.2 AA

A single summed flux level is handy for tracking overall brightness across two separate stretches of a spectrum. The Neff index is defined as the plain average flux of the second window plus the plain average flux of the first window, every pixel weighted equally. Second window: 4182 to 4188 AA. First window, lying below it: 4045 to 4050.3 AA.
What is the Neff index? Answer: 15.0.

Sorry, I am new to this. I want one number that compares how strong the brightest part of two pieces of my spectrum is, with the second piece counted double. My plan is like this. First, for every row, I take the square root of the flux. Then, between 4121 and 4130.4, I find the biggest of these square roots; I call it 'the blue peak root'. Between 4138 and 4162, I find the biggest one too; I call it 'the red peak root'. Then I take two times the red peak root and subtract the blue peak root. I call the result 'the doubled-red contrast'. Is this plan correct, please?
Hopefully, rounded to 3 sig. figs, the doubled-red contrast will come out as 2.69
